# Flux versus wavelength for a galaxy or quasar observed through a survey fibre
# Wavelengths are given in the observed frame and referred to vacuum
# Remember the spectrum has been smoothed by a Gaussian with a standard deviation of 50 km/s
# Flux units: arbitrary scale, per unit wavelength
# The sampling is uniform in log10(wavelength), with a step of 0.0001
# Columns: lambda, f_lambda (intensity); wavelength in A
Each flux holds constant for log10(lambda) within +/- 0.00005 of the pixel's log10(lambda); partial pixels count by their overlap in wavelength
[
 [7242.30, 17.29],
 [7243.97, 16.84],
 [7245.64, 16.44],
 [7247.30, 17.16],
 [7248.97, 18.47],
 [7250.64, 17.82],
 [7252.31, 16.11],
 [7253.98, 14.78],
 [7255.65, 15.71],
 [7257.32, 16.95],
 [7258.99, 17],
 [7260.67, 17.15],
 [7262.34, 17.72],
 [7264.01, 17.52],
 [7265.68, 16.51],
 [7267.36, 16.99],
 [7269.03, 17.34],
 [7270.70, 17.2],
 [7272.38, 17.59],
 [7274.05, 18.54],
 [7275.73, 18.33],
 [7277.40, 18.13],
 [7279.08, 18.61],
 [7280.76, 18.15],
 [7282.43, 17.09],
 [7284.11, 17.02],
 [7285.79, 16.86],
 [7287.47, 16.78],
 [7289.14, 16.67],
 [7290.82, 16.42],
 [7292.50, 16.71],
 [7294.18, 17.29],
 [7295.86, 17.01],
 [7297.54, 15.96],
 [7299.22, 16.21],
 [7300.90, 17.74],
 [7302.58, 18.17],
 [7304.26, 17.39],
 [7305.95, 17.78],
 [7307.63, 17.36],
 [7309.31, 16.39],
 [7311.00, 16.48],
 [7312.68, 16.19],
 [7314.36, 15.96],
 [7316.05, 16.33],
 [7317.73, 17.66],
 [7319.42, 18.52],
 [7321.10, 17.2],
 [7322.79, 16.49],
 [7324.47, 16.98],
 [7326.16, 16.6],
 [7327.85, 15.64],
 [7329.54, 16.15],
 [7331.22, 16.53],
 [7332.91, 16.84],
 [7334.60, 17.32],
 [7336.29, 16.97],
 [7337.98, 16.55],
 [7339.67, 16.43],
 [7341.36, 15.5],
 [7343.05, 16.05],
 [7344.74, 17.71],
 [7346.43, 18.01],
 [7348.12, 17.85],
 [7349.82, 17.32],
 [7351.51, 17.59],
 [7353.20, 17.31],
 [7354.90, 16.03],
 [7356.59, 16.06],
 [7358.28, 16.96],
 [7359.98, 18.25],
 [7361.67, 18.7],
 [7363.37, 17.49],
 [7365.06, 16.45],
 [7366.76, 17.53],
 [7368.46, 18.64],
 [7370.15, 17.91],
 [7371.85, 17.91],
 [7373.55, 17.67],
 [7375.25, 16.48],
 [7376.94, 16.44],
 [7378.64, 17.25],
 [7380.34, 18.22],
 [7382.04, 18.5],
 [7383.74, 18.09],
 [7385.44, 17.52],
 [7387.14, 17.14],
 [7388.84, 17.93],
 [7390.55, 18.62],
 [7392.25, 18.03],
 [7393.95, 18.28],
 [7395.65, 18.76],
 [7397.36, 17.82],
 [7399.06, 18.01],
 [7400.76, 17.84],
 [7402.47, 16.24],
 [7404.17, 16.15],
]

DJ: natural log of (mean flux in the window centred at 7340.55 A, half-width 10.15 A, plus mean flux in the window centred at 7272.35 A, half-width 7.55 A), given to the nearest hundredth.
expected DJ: 3.54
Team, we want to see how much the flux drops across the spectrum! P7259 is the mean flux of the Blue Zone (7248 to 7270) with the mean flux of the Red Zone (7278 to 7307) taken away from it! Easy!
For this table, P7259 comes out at -0.24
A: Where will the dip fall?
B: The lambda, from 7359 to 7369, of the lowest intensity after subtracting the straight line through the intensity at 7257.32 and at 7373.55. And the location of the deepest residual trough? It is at 7365.06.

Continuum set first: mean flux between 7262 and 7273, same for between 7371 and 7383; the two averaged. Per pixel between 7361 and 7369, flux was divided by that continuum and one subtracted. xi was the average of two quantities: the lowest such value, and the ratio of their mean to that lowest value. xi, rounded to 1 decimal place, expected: -0.2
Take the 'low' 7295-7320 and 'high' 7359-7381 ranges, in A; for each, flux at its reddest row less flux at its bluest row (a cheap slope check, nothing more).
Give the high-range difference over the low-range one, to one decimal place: 0.0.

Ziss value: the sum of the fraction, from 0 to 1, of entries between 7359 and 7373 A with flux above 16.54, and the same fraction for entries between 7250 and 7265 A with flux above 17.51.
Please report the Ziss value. 1.21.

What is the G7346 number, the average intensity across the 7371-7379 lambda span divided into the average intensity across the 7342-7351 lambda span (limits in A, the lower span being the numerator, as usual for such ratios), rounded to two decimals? 1.01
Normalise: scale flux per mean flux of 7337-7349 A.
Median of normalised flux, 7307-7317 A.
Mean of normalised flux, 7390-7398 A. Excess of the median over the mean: -0.12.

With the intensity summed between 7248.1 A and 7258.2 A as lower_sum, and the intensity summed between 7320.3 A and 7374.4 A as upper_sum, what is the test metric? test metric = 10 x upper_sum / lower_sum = 55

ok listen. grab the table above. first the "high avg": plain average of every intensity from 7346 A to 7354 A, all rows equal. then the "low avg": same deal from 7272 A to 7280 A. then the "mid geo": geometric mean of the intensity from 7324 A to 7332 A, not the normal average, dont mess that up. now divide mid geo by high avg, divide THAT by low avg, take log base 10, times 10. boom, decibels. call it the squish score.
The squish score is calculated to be -12.9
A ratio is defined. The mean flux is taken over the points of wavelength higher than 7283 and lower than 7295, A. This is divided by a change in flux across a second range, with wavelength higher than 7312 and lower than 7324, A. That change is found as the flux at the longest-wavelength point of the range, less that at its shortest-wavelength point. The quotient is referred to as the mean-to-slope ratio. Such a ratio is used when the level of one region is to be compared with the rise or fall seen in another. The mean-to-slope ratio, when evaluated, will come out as 56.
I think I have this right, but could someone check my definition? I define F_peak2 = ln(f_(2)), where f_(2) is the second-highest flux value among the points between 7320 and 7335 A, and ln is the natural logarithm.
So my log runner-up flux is 2.84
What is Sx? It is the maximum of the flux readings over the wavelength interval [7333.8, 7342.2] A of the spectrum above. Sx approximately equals 17.32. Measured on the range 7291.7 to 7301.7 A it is 17.74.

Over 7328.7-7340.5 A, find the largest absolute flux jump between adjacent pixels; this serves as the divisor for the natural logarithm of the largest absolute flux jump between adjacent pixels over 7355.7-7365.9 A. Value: 0.53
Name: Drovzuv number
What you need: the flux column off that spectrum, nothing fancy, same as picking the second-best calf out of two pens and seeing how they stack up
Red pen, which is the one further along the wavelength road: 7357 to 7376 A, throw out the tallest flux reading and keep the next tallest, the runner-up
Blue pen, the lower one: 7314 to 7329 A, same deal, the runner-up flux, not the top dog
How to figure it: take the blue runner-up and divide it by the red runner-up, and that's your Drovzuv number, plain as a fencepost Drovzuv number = 0.95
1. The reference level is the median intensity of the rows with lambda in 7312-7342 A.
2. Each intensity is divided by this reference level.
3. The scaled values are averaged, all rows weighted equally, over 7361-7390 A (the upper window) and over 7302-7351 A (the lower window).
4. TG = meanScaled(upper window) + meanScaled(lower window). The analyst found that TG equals 2.089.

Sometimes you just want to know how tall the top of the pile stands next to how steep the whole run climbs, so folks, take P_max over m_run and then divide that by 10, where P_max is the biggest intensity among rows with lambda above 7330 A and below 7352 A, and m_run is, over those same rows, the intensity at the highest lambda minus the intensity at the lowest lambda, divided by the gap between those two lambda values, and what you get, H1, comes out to 34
